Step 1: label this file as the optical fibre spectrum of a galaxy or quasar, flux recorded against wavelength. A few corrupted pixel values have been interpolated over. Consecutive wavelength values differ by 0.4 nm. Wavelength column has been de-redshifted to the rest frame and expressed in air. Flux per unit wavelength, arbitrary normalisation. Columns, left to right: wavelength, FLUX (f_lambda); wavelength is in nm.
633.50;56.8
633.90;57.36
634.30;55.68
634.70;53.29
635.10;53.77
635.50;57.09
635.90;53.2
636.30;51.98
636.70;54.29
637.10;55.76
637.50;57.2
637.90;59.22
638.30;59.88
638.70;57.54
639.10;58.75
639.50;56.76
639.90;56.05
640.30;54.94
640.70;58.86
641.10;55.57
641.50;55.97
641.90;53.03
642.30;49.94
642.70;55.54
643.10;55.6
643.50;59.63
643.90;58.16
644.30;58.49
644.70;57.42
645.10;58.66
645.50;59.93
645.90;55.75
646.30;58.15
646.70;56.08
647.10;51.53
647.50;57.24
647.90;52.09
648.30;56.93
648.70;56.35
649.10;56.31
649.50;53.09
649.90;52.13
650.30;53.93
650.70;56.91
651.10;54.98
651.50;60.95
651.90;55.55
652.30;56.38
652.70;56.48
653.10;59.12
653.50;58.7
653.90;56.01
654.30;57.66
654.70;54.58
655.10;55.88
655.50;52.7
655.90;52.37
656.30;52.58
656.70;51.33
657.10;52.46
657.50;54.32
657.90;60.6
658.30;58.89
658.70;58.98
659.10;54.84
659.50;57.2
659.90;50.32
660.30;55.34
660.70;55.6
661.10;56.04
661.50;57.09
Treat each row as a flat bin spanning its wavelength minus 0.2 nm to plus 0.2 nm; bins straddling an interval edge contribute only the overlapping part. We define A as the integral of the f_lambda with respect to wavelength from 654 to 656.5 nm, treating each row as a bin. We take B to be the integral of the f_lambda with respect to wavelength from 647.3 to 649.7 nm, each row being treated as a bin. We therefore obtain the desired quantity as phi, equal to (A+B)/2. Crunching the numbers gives 134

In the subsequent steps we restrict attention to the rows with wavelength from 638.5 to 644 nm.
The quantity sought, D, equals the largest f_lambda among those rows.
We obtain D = 59.63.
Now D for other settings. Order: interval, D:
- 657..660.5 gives 60.6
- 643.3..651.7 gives 60.95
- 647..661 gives 60.95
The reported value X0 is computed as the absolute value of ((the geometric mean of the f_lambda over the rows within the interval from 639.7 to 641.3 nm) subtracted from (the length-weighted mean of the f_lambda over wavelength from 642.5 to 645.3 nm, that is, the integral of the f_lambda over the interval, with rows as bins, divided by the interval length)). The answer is 1.3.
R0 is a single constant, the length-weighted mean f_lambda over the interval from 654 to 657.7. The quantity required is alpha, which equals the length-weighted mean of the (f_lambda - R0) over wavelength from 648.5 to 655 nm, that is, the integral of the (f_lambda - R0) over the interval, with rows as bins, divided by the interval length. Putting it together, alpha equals 2.4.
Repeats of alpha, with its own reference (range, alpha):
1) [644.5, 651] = 1.9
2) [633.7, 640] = 2.3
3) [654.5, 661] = 1.1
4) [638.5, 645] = 2.6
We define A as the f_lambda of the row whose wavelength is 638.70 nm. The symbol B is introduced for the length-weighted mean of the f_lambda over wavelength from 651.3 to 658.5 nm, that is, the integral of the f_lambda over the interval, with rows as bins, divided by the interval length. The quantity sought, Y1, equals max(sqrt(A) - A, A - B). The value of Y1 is 2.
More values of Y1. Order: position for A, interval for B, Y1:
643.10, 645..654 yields -1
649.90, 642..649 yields -4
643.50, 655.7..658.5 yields 5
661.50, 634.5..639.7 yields 1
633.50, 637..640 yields -1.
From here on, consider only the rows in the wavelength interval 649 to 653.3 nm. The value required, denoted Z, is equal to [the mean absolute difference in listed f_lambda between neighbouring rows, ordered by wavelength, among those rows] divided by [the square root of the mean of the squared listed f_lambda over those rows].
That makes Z 0.046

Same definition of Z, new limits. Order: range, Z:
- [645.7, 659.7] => 0.044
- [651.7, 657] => 0.027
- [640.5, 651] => 0.045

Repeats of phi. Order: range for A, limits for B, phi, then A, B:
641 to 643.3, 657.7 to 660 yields 128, 125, 131.3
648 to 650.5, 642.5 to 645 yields 140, 137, 143.8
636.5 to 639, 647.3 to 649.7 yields 138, 143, 132.8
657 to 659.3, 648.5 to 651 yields 134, 131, 137.0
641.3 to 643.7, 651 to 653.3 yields 132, 132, 131.9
